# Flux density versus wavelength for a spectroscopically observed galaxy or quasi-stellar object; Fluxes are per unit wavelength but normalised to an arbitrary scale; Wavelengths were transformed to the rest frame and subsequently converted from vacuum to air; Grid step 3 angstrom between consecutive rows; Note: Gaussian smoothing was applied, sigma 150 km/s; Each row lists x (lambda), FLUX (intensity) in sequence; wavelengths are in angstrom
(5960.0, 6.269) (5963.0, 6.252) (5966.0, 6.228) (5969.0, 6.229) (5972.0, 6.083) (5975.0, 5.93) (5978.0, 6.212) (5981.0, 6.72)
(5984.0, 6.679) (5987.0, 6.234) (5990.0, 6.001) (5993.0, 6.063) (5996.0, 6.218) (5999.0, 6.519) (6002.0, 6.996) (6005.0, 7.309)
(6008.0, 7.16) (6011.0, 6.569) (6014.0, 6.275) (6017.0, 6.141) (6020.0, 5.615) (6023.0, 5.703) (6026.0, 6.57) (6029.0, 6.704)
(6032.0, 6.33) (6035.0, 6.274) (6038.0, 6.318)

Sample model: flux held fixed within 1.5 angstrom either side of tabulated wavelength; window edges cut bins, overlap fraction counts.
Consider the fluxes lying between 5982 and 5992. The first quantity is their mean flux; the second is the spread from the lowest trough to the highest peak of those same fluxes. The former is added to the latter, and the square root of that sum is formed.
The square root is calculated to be 2.64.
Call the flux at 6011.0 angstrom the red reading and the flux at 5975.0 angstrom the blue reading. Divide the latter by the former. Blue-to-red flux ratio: 0.90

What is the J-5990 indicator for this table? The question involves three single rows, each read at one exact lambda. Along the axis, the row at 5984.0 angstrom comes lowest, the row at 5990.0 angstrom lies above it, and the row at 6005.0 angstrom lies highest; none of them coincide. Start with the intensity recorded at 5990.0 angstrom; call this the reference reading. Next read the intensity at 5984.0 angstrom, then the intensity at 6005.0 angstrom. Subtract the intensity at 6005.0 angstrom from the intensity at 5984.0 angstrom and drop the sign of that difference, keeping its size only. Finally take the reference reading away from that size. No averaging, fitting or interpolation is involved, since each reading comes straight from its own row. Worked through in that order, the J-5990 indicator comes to -5.4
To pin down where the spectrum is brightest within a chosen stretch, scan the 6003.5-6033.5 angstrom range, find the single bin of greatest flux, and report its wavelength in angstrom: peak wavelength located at 6005.0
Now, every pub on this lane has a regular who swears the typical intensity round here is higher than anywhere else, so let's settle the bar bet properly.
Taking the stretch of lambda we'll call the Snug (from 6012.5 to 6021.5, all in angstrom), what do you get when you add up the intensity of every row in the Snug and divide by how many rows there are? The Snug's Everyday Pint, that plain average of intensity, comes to 6.0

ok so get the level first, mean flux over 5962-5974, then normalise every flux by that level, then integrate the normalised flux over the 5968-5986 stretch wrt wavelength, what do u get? 18 angstrom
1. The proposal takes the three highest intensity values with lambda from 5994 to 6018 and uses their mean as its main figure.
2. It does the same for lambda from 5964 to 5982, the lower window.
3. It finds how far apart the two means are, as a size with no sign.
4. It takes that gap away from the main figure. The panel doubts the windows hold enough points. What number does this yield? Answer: 6.39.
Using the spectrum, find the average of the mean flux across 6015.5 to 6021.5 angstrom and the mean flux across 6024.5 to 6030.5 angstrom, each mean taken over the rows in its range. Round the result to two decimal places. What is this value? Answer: 6.26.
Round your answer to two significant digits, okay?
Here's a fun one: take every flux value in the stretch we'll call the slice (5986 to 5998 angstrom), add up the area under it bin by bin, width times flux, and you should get 74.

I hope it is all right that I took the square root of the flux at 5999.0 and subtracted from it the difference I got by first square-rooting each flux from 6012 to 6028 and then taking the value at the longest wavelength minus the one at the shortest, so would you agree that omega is 2.50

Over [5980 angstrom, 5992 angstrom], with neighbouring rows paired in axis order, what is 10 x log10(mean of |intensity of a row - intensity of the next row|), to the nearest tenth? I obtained -6.2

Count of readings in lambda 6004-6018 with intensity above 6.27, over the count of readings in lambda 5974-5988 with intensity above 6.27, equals 2.0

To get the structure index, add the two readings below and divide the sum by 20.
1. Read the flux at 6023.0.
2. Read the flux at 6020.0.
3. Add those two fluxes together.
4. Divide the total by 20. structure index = 0.57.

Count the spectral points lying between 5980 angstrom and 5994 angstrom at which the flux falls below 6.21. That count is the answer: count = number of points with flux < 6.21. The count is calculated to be 2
